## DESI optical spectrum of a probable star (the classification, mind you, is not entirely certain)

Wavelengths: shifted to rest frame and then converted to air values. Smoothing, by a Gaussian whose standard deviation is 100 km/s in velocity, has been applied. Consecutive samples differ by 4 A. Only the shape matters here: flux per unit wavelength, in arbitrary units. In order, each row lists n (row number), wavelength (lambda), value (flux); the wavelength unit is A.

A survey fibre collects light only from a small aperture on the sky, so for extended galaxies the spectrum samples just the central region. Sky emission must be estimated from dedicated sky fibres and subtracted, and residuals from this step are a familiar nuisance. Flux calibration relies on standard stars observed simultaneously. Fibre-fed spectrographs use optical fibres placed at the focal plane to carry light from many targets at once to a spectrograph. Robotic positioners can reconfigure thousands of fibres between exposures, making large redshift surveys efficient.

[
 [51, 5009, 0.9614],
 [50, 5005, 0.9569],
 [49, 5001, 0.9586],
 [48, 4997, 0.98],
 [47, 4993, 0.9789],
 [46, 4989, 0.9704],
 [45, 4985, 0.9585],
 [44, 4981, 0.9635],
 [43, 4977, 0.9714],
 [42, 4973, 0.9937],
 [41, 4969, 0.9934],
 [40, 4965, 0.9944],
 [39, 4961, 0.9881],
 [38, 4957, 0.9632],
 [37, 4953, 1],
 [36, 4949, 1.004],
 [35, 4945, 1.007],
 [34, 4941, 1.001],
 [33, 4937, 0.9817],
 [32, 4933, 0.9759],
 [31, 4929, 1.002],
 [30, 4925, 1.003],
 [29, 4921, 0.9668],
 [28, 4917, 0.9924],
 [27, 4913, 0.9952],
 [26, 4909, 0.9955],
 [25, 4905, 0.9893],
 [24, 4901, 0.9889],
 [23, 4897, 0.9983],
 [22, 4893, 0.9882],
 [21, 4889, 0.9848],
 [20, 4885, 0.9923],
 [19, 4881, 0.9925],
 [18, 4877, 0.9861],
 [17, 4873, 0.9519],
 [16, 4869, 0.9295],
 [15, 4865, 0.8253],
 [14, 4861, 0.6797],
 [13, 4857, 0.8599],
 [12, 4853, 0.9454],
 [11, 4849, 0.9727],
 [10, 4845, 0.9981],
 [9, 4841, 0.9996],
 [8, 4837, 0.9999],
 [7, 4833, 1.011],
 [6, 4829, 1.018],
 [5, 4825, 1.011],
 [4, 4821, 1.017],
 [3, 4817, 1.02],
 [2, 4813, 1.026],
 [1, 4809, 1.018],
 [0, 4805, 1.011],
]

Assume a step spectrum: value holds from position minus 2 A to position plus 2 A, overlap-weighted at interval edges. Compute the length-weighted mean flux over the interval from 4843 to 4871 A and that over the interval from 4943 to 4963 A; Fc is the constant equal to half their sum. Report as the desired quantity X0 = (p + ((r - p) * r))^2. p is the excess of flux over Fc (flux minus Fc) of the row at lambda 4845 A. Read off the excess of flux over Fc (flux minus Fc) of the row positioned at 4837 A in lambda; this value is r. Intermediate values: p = 0.058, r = 0.060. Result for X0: 0.0034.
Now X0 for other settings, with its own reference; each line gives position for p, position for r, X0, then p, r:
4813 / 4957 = 0.0072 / 0.086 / 0.023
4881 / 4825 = 0.0029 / 0.053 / 0.071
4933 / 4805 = 0.0015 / 0.036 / 0.071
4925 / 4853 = 0.0039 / 0.063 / 0.006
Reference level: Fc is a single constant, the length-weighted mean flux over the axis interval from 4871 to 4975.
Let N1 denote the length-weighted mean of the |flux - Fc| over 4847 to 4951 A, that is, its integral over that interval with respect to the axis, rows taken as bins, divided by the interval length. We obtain 0.035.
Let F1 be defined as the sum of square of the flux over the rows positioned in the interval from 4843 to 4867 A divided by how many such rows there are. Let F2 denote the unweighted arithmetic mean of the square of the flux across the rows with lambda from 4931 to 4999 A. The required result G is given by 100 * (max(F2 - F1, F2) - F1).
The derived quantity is 18.2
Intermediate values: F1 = 0.79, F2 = 0.968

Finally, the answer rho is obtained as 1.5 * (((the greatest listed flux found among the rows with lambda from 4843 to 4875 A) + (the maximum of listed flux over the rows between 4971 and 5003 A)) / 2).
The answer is 1.49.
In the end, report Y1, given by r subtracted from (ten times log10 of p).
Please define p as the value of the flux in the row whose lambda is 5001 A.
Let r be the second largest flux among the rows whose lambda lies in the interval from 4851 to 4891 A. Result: -1.18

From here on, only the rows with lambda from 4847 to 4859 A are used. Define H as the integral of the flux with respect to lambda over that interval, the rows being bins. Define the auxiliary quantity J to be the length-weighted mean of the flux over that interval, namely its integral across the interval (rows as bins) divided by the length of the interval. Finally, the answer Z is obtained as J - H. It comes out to -10.2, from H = 11.11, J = 0.93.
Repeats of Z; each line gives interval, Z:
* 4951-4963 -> -10.8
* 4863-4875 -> -9.9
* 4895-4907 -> -10.9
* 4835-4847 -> -11.0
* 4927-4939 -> -10.9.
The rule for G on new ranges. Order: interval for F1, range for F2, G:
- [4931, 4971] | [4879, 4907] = -0.1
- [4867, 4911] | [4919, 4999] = 0.6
